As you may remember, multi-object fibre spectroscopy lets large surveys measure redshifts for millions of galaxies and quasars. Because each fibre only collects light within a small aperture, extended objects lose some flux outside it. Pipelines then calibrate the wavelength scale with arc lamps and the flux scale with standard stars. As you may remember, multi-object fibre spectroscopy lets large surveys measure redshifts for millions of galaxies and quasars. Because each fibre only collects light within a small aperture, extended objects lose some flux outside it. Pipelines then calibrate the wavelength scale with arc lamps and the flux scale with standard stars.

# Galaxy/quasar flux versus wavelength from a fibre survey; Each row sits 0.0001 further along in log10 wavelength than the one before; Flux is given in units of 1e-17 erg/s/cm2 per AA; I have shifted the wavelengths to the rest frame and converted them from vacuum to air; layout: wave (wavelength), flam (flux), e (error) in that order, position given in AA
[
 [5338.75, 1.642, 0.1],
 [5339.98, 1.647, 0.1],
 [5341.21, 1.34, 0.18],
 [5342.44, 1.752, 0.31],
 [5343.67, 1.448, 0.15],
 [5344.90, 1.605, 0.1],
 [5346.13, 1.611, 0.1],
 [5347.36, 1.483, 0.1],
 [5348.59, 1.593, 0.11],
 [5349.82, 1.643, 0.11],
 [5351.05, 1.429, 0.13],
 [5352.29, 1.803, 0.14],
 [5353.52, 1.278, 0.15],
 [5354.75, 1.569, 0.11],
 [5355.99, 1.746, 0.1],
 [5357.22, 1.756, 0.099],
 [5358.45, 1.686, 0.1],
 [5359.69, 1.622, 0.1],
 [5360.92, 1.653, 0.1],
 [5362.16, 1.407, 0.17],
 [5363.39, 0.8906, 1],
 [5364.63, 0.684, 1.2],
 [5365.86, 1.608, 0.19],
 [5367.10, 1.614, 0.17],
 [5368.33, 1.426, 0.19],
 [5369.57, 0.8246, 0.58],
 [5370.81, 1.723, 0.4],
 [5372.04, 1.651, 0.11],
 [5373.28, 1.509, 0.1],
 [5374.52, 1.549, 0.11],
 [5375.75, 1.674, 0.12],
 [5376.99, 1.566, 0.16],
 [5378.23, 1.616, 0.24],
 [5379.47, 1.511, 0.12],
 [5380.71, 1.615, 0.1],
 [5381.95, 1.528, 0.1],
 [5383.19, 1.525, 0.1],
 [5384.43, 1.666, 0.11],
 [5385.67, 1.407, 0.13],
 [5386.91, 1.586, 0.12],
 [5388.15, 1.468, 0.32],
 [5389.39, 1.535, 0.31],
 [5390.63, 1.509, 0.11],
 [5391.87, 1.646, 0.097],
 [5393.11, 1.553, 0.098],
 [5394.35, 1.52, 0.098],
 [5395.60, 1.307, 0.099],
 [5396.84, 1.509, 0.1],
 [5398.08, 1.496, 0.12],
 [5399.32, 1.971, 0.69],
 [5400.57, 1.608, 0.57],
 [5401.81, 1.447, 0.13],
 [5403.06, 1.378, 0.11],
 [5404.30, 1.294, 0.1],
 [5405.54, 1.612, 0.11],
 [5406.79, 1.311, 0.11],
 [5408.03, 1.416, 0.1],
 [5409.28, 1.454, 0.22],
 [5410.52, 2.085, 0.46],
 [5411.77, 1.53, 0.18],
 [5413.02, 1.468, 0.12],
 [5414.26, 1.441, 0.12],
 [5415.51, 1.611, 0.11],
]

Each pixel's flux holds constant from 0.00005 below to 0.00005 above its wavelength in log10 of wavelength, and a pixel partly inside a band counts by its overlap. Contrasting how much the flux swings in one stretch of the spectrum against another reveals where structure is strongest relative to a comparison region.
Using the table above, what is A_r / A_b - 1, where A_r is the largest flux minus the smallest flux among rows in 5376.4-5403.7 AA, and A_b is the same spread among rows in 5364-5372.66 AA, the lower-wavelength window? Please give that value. -0.36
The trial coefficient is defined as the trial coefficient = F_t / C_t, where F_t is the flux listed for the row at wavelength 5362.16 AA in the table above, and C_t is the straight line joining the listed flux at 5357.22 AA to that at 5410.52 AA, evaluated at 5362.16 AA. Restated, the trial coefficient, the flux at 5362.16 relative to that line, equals 0.79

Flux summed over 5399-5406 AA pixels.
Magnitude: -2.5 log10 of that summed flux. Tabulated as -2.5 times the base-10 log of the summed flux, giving -2.422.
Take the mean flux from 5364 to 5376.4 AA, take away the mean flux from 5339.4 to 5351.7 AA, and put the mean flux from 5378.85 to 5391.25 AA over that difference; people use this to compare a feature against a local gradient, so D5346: -12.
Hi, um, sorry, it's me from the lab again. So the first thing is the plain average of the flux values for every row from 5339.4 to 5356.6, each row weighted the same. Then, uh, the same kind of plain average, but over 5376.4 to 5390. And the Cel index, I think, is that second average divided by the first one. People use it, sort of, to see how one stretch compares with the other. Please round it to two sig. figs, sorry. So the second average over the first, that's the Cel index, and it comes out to 0.99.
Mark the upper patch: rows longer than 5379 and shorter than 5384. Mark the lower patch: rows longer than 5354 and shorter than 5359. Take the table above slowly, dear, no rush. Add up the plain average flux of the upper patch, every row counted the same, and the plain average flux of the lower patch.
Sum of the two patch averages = 3.23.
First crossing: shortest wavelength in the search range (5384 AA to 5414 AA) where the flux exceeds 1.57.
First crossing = 5384.43 AA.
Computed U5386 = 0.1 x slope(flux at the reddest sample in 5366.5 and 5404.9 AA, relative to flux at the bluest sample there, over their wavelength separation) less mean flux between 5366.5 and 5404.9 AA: -1.52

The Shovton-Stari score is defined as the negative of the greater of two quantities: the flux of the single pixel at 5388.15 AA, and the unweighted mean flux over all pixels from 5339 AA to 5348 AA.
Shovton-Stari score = -1.56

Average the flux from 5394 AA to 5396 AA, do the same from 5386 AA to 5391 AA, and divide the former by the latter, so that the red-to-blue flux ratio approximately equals 0.93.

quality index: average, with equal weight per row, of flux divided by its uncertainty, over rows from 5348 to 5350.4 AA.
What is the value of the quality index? 15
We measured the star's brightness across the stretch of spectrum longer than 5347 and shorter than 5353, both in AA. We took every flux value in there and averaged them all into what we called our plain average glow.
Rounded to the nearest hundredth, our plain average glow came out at 1.59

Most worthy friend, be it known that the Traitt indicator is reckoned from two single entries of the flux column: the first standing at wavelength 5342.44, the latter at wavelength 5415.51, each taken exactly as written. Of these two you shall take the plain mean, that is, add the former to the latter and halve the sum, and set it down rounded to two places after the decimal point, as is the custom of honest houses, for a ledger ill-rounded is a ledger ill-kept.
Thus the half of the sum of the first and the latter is 1.68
